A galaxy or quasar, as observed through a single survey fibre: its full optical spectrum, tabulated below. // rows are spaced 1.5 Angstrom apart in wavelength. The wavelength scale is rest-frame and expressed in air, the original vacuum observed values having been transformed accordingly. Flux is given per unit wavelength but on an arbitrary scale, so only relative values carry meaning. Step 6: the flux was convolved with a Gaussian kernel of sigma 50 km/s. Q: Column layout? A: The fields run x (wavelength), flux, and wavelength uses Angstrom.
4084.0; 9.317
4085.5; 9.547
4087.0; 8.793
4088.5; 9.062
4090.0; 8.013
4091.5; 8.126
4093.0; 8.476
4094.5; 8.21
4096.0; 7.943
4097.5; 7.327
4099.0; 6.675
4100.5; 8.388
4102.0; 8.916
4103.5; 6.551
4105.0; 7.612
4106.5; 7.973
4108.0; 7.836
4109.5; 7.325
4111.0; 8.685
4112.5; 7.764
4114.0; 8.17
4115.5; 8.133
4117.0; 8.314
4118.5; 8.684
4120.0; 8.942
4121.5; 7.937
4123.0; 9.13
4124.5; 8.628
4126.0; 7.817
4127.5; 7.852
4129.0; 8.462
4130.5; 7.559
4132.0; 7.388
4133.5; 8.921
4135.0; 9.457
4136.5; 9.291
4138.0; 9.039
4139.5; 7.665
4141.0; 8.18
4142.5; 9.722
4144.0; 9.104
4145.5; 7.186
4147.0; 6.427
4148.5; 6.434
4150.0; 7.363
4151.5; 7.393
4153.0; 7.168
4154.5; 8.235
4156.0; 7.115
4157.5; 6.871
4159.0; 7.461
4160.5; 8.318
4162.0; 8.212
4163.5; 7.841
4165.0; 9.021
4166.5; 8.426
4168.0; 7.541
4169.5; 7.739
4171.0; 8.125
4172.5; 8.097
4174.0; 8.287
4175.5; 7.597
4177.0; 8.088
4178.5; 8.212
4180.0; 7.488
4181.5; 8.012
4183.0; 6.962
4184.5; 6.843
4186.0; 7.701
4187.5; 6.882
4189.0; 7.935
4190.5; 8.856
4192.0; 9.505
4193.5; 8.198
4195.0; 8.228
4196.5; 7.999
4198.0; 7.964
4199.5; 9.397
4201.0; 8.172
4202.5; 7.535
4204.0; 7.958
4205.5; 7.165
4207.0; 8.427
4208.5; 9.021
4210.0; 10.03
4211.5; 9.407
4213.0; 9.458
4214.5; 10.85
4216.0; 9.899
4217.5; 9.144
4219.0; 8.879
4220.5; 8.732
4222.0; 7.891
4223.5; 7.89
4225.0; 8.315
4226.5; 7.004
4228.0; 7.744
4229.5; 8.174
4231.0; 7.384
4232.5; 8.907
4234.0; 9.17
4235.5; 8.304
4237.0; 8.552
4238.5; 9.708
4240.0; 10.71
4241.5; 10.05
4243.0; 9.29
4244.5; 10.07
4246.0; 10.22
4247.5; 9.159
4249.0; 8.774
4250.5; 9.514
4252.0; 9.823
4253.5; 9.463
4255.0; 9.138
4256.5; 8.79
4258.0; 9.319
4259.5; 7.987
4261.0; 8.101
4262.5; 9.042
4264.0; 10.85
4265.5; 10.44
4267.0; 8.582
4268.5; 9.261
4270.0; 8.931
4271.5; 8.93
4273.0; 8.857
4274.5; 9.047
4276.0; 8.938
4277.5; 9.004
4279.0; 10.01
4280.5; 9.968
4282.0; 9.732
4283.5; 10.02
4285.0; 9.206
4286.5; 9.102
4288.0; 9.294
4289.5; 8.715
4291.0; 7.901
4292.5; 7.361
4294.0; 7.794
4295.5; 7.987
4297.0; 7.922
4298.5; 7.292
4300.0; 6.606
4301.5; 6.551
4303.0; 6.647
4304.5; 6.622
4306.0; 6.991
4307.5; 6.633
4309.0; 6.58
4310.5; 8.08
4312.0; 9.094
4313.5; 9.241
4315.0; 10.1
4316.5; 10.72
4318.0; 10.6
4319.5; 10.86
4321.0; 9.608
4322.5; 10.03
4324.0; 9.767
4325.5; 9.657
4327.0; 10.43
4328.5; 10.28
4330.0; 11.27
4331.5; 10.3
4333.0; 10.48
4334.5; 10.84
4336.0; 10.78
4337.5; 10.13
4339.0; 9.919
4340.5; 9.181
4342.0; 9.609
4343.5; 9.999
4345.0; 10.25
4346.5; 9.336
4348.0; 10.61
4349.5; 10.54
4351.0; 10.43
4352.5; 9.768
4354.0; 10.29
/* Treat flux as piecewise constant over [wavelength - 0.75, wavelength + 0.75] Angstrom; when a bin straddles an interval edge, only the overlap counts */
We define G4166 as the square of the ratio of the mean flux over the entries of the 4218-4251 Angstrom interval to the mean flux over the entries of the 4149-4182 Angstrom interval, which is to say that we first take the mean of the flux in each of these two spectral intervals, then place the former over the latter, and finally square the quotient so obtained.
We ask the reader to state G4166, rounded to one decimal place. 1.3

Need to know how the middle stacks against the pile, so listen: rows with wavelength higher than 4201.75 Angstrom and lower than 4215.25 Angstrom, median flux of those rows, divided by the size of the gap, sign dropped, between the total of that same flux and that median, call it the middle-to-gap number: 0.13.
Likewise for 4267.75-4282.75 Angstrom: 0.11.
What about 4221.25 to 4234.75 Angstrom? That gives 0.12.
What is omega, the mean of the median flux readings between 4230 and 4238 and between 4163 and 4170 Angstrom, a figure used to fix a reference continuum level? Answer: 8.2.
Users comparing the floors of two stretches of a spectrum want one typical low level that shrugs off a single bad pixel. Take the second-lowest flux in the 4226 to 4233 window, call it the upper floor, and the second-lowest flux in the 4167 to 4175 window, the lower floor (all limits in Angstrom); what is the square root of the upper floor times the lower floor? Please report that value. 7.6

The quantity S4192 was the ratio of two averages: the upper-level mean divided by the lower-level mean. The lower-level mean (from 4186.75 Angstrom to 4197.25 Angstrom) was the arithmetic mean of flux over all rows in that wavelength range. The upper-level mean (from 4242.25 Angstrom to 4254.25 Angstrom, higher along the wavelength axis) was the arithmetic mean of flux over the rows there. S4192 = 1.16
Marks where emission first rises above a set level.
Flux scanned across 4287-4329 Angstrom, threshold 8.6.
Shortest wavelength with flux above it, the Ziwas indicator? 4288.0 Angstrom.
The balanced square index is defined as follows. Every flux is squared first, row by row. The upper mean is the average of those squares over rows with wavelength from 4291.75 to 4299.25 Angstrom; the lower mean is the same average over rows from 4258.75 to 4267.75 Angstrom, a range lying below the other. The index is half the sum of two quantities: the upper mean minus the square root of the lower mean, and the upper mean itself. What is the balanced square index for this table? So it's 54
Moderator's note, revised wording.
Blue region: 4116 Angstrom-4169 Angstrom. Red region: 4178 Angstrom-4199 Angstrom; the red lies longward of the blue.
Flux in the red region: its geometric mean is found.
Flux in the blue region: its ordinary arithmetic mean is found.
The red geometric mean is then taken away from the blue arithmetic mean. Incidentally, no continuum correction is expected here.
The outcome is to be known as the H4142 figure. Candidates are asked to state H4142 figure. 0.21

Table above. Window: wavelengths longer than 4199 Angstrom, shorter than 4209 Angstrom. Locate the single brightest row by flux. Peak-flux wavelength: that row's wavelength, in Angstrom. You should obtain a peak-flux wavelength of 4199.5 Angstrom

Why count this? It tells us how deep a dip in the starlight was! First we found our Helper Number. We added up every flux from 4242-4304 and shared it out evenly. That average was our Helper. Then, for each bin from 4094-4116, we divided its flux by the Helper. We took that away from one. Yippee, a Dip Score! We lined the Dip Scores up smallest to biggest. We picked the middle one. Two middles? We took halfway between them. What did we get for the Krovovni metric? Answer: 0.104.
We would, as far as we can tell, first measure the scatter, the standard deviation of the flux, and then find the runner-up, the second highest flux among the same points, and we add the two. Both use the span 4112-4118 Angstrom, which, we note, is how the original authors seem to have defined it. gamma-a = 8.4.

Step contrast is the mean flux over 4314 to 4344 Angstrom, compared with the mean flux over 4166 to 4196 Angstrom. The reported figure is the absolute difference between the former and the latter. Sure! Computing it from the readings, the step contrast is 2.3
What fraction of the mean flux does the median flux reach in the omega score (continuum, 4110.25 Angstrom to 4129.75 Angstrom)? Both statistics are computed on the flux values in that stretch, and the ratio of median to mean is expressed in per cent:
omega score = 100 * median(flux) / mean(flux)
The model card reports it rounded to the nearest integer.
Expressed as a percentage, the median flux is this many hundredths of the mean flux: 100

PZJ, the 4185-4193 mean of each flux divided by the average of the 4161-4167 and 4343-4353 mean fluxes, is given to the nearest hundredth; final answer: 0.88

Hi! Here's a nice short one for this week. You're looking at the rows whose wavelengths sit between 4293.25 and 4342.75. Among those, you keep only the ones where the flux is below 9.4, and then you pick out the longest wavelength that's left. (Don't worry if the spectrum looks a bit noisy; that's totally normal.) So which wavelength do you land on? 4340.5 Angstrom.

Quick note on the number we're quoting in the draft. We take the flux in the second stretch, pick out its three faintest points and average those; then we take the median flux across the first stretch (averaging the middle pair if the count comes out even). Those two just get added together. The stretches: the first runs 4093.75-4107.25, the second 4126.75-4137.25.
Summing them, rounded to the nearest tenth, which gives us 15.5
